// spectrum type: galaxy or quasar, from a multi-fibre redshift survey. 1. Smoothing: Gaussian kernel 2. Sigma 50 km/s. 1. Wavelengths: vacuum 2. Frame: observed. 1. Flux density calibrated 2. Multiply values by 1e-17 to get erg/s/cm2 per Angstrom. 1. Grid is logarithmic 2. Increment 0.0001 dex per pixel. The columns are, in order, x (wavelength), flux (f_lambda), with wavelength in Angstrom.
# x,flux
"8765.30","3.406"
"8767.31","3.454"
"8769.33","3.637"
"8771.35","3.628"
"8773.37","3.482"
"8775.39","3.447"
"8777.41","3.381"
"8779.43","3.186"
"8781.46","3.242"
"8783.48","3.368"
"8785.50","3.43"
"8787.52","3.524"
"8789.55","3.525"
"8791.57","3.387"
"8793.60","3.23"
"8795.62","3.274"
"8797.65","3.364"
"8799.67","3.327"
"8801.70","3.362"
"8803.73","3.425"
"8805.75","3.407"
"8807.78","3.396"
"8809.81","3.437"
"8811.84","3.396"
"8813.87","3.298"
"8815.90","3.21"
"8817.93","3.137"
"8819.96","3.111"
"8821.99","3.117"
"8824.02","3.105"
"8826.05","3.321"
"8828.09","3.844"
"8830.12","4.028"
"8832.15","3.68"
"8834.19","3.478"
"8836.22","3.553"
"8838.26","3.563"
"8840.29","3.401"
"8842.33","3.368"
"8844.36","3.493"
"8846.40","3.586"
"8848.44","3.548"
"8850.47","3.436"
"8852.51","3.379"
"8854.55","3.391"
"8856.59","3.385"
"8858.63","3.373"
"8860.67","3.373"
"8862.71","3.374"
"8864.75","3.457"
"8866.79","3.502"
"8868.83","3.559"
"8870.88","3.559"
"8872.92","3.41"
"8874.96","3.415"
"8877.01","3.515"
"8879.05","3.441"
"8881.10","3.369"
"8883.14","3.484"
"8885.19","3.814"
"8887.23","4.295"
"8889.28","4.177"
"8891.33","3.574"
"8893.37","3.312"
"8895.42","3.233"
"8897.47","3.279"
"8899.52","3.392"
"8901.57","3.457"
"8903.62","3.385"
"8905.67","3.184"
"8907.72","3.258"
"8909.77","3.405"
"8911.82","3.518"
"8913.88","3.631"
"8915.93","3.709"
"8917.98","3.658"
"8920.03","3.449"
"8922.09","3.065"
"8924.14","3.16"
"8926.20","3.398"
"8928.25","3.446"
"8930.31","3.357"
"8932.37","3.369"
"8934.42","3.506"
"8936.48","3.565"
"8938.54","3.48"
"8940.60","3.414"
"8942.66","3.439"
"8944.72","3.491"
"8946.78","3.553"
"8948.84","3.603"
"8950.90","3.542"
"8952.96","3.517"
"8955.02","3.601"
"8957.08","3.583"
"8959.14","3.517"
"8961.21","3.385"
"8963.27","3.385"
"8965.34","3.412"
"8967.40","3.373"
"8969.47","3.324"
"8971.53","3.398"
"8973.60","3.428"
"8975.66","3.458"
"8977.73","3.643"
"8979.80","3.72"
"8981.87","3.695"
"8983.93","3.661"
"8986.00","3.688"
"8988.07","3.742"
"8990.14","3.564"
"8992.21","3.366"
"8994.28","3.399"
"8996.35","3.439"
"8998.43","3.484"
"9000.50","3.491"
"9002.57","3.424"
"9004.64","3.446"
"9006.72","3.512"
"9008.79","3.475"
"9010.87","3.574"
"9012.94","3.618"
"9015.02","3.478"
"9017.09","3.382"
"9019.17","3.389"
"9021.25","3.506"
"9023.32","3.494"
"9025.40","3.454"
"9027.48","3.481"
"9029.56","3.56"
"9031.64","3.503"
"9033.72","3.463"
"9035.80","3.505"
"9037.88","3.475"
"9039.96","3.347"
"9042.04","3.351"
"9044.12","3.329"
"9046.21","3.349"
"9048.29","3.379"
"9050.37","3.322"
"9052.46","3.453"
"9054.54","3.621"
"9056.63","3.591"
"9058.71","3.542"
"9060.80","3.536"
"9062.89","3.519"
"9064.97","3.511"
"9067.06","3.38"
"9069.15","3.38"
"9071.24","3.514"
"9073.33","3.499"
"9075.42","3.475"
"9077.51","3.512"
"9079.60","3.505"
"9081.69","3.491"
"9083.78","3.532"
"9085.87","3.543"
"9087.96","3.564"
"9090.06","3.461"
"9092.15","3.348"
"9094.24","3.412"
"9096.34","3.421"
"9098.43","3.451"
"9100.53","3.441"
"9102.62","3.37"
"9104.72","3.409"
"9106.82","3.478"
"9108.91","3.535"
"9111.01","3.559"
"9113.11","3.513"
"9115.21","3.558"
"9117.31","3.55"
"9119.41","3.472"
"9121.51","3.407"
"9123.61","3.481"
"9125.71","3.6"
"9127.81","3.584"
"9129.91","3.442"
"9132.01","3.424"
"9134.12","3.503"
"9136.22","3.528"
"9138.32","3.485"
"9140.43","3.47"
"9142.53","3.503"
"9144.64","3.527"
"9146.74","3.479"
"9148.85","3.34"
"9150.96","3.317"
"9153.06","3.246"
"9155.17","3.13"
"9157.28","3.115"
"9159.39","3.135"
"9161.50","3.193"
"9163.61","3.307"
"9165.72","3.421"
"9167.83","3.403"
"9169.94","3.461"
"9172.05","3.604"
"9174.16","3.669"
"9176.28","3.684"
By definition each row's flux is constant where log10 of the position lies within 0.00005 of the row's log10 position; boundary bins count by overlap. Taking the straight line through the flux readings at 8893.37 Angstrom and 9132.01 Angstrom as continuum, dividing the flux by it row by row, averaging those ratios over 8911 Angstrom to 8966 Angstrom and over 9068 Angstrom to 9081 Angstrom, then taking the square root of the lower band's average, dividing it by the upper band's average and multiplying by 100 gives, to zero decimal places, 100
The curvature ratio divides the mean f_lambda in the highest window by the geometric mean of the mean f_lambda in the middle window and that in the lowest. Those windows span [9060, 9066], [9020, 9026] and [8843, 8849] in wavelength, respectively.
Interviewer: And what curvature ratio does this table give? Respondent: 1.00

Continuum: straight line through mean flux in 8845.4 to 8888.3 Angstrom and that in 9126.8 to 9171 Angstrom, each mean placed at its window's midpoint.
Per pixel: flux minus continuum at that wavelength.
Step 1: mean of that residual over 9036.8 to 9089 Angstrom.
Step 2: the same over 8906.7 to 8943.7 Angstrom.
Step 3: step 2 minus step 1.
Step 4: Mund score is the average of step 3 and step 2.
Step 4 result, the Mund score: -0.07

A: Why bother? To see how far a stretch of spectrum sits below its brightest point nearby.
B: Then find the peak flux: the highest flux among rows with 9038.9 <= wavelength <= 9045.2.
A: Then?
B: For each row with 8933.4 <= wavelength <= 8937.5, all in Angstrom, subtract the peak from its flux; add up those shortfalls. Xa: 0.37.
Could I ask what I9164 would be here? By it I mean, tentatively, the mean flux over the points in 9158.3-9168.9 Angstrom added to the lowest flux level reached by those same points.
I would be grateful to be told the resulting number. 6.43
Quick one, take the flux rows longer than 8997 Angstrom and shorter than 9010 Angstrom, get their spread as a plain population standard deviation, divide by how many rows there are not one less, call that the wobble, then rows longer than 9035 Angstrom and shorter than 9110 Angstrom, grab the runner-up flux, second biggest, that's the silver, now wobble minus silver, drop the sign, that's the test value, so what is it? 3.56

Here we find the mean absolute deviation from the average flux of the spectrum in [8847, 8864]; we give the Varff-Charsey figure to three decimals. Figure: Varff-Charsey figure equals 0.042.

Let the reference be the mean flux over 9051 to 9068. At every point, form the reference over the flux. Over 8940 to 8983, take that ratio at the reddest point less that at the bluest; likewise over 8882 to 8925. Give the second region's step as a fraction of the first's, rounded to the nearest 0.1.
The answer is -1.3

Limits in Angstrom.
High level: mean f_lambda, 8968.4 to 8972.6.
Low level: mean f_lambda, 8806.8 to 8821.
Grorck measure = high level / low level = 1.02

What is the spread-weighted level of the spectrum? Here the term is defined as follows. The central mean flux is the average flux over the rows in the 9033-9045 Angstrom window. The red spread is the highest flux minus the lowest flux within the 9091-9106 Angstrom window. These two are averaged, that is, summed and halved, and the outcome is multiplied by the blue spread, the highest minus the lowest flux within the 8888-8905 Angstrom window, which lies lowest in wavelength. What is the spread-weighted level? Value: 1.7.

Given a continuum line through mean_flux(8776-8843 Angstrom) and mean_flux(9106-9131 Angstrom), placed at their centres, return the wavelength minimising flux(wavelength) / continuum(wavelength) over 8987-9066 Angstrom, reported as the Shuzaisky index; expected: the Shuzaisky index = 9050.37 Angstrom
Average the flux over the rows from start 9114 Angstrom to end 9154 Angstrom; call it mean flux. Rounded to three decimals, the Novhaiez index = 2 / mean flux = 0.576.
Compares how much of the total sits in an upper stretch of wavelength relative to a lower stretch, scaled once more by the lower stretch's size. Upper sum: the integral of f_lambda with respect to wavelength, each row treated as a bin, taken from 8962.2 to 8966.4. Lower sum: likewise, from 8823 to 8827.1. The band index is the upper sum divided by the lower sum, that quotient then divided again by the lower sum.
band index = 0.082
